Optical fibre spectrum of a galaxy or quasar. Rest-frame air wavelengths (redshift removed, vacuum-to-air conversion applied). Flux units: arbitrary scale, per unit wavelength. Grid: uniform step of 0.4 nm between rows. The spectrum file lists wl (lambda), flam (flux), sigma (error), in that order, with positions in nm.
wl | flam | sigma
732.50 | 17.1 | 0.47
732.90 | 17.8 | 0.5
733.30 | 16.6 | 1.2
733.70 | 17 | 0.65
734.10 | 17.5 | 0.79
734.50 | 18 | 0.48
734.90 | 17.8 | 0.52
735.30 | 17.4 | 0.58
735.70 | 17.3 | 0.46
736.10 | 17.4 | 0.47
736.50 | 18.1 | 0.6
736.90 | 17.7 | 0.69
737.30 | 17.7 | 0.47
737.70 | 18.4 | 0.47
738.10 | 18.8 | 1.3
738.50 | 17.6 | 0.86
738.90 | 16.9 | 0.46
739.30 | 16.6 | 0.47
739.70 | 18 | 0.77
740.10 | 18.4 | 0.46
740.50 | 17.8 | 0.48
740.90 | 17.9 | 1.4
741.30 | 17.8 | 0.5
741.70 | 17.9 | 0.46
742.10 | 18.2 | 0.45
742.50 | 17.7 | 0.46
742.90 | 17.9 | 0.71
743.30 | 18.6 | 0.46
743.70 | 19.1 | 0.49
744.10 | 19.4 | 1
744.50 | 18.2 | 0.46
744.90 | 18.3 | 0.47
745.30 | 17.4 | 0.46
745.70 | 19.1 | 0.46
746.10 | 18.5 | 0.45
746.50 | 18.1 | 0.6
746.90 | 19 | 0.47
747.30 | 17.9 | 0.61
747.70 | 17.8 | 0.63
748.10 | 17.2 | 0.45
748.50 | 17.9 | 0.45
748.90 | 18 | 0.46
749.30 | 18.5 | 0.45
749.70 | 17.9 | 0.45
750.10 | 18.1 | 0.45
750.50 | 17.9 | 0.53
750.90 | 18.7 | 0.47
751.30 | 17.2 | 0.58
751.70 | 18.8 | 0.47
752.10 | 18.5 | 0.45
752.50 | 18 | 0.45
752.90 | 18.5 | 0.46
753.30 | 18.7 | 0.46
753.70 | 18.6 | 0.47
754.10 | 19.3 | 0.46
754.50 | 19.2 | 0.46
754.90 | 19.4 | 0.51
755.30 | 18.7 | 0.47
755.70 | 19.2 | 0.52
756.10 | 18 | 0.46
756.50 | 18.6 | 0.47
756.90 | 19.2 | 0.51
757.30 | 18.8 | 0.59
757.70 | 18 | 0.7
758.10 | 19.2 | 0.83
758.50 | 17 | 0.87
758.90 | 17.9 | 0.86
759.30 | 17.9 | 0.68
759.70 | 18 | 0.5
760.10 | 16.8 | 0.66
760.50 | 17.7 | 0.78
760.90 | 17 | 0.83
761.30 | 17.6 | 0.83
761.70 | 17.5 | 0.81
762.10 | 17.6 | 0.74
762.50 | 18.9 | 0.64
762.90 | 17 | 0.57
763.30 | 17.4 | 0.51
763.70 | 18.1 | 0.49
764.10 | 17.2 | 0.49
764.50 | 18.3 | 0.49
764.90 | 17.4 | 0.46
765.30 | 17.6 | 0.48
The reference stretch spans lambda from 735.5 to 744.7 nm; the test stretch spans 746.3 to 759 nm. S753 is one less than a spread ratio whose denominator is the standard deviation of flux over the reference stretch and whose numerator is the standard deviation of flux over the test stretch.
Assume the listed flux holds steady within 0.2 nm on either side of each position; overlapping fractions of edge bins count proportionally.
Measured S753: 0.0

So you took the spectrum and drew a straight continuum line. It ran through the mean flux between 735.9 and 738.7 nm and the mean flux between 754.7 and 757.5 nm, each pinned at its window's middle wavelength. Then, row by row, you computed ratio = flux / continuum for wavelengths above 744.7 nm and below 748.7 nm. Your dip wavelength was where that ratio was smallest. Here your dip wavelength 748.10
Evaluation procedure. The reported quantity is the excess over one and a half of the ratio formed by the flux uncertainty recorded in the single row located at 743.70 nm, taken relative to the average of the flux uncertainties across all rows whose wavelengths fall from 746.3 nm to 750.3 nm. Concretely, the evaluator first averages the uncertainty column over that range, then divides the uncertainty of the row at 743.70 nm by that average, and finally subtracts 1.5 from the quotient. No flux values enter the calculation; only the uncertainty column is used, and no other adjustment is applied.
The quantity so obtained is -0.52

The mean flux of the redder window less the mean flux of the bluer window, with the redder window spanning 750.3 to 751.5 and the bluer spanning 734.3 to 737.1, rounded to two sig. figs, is 0.26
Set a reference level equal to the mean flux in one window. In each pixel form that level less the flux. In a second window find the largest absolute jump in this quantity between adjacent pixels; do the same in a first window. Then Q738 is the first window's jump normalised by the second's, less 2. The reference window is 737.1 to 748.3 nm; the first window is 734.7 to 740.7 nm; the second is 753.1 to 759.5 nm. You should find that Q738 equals -1.4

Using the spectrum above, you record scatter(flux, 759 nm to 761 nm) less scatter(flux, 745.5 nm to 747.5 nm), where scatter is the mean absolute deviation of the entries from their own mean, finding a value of 0.04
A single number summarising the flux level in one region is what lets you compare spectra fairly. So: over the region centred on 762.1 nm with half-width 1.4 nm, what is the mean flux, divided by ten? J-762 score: 1.76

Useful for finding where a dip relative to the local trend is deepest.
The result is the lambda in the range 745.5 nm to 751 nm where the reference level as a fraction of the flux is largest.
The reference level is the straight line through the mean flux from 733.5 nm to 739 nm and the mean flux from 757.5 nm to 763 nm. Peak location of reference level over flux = 748.10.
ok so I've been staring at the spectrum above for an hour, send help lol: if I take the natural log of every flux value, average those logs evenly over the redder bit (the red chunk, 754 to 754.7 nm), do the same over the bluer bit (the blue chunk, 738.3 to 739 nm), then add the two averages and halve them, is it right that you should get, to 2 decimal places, 2.90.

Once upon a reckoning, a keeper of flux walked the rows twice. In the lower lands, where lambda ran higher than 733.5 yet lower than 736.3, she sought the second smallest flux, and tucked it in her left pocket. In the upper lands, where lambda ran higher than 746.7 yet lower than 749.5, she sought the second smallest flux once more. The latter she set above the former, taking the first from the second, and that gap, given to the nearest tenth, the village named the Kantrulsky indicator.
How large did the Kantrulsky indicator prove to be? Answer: 0.5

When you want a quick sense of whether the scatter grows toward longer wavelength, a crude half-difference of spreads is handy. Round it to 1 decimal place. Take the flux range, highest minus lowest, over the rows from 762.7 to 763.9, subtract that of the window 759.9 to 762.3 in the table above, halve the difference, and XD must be 0.1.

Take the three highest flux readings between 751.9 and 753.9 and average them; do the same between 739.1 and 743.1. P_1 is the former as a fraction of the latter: 1.02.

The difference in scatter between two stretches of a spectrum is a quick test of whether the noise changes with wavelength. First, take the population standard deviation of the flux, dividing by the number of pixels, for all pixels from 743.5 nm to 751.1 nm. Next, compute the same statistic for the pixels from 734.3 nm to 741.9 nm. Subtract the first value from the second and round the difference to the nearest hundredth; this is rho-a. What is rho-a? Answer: -0.07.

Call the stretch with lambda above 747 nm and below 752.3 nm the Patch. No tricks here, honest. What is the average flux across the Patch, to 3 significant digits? 18.0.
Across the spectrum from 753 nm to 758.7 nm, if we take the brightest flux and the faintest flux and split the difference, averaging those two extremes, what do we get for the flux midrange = 18.2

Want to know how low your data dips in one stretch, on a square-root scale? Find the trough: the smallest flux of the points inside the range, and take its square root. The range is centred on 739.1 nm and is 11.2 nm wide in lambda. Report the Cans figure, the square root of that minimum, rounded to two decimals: 4.07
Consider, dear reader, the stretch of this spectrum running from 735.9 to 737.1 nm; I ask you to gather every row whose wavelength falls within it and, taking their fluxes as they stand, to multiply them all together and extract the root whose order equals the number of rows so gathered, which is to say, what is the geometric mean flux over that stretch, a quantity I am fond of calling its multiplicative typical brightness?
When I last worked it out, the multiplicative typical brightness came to 17.7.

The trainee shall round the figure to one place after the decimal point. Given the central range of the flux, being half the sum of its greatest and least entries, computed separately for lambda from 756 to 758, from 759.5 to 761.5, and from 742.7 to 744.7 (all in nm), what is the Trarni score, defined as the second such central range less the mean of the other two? -1.2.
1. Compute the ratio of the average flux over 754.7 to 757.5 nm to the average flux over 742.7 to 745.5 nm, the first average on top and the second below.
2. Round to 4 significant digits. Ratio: 1.023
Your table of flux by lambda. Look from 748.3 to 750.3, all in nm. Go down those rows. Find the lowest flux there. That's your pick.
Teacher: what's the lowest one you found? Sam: 17.9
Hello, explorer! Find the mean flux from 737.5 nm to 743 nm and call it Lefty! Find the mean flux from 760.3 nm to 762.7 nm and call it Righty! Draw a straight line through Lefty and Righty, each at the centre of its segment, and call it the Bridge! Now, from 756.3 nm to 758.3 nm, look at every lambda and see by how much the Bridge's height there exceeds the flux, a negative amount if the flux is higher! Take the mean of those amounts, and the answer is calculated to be -1.0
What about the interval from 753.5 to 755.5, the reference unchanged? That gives -1.3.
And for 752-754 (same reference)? -0.7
